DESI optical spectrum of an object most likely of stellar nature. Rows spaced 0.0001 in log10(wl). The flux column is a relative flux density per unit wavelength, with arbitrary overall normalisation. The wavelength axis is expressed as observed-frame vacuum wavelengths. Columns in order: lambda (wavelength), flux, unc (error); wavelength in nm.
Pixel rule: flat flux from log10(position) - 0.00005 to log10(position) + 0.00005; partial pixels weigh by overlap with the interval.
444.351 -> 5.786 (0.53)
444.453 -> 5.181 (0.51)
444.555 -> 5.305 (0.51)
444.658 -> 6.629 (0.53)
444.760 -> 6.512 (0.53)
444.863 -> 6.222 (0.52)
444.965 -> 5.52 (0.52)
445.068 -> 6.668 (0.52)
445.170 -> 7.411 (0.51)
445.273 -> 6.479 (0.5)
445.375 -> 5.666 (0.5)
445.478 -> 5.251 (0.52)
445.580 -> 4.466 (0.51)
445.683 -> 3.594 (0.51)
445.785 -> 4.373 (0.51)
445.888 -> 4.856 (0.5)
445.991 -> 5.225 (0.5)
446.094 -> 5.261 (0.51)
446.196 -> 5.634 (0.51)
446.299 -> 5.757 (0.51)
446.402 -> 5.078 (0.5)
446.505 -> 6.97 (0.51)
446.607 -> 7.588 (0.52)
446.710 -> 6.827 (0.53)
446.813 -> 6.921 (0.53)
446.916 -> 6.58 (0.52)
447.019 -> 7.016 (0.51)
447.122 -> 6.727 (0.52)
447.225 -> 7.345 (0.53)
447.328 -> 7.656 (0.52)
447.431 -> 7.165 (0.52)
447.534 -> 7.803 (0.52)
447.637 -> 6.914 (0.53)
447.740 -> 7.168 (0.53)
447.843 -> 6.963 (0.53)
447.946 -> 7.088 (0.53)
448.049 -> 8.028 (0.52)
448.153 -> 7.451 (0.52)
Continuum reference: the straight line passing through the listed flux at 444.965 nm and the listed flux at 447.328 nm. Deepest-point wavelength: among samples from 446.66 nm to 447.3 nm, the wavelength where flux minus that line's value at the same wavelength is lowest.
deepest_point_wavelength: 447.122 nm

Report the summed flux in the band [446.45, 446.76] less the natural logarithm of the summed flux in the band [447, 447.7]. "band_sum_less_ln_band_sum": 17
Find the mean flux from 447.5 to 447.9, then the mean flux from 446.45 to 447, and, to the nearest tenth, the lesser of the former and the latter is 7.0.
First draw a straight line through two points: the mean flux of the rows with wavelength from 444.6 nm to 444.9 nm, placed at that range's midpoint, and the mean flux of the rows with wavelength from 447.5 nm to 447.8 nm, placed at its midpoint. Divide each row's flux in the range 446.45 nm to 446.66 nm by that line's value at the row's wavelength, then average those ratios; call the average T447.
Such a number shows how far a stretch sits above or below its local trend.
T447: 1.04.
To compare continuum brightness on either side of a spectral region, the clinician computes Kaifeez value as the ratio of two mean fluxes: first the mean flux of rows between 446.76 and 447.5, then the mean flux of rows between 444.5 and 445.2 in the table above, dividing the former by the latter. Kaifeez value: 1.1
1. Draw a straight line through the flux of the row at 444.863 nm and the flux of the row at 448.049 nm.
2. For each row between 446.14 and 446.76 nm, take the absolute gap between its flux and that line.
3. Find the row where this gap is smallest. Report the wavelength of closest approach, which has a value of 446.505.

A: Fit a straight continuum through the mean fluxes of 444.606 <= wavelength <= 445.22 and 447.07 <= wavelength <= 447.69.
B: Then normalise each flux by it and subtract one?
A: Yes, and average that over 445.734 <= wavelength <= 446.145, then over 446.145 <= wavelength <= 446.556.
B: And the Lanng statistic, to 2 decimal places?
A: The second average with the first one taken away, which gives 0.12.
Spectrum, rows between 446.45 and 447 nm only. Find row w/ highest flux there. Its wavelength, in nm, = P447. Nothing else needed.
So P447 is 446.607 nm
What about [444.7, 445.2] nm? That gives 445.170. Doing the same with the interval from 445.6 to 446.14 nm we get 446.094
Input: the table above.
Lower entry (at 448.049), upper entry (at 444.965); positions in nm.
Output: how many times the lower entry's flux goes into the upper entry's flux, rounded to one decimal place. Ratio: 0.7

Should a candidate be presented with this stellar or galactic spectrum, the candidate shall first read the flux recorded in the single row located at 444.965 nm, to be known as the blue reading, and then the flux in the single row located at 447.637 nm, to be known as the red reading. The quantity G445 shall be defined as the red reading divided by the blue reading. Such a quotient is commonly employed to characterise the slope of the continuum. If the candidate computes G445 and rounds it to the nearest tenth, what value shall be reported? 1.3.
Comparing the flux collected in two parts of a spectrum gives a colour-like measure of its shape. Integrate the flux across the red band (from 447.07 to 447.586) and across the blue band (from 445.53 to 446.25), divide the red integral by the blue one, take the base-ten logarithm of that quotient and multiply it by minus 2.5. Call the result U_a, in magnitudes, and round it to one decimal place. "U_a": -0.1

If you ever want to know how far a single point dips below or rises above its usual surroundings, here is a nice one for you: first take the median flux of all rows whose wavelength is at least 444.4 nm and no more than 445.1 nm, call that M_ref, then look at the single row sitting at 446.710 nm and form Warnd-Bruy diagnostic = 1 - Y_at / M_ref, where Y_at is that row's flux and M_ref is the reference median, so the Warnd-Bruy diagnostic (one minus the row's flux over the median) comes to -0.10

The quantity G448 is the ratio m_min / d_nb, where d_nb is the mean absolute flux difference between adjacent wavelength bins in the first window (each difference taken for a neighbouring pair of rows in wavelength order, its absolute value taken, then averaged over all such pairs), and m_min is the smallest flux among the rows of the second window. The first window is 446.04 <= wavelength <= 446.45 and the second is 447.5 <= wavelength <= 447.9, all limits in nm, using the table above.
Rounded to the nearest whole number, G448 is 18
